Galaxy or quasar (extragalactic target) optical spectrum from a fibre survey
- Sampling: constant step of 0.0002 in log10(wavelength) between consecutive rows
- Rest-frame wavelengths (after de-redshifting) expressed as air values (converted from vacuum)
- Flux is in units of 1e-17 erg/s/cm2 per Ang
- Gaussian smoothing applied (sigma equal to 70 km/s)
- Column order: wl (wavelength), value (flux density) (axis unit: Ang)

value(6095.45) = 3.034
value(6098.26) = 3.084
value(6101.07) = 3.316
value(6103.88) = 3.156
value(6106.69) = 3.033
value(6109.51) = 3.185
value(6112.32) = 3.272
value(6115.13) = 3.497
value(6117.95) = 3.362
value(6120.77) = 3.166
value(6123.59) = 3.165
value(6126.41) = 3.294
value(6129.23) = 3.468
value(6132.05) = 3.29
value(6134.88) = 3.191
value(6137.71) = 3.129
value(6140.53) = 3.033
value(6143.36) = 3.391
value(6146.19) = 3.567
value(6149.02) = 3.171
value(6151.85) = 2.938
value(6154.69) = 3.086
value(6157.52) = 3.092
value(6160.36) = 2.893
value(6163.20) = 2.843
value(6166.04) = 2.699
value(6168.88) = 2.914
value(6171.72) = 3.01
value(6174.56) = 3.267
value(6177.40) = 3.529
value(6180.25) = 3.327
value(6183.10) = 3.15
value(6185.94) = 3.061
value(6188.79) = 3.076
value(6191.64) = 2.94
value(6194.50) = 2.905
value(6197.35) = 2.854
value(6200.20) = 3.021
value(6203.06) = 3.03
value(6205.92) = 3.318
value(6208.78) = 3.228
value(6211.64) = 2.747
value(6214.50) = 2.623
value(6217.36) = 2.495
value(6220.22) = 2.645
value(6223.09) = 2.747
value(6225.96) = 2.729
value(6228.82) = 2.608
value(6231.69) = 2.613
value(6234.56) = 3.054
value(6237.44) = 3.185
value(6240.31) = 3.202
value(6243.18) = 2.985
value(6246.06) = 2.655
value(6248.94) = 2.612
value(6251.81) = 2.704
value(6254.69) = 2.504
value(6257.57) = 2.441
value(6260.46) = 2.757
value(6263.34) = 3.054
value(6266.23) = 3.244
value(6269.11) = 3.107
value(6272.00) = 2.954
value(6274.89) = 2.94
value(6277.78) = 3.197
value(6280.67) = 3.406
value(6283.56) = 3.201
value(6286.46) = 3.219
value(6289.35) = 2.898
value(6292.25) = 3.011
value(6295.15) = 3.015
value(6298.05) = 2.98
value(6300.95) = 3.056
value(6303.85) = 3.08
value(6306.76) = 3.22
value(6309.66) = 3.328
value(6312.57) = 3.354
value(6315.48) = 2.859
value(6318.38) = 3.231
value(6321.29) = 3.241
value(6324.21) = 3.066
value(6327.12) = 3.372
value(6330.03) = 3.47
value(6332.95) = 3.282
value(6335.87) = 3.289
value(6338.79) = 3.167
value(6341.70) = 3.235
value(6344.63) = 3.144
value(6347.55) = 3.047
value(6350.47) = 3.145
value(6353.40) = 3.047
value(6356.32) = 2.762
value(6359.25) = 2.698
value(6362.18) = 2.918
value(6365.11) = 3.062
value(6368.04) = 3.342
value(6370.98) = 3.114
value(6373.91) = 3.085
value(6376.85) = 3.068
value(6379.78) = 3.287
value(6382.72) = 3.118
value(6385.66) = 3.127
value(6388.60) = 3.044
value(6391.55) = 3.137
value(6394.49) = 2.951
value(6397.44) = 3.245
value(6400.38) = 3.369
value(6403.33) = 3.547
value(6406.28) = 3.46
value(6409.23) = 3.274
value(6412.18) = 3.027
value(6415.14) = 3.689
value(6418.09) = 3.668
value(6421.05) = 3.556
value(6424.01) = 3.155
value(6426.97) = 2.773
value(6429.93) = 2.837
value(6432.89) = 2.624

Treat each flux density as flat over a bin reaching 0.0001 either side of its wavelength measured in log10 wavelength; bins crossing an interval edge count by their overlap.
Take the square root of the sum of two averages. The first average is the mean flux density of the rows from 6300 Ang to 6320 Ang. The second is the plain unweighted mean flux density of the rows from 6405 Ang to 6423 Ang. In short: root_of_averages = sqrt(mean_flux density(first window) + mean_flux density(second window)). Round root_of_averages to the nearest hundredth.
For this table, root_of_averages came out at 2.57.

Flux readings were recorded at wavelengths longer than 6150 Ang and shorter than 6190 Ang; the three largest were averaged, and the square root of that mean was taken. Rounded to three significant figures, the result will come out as 1.84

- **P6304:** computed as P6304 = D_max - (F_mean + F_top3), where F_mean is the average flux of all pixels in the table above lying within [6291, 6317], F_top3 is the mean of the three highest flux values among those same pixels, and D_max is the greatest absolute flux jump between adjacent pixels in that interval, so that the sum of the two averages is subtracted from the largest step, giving -5.91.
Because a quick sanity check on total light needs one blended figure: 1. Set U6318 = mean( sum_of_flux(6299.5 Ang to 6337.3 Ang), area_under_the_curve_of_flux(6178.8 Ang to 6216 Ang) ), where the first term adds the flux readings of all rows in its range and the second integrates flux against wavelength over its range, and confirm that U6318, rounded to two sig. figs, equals 77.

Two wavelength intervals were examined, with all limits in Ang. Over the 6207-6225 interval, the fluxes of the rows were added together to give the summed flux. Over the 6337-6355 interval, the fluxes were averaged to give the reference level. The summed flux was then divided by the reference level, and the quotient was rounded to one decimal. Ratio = 5.3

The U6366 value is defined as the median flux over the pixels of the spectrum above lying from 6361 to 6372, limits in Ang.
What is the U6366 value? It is 3.1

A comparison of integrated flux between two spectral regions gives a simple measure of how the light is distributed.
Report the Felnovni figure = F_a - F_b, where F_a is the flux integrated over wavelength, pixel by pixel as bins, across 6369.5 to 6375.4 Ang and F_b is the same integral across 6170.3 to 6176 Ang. 0.3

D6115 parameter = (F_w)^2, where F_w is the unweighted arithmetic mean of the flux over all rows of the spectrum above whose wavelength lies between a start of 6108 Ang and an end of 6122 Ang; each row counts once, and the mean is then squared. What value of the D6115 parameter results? 10.9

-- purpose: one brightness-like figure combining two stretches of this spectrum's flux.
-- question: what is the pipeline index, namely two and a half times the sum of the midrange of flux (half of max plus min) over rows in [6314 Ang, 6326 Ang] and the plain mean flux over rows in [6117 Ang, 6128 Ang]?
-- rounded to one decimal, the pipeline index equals 15.7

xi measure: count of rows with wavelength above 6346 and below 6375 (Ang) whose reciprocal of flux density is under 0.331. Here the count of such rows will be 7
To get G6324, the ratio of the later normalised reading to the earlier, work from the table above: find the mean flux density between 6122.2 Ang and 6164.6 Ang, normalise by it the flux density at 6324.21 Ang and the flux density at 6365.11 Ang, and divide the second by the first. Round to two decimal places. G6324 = 1.00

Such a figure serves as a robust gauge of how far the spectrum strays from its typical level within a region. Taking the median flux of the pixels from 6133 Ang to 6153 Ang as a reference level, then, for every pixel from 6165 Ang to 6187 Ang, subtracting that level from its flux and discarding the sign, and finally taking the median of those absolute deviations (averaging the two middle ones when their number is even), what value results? 0.16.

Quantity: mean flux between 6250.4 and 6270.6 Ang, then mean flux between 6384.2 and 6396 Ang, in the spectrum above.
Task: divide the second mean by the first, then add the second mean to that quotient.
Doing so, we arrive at 4.15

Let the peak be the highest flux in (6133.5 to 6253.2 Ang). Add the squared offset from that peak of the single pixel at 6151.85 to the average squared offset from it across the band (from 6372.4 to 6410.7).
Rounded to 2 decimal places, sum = 0.55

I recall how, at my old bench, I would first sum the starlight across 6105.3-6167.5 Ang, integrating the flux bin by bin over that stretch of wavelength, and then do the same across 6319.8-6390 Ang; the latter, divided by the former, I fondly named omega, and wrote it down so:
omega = 1.1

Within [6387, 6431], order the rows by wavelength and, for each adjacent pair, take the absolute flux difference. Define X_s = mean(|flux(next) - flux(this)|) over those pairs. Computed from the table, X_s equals 0.217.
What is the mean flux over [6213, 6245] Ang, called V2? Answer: 2.81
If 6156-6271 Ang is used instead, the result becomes 2.92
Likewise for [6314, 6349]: 3.20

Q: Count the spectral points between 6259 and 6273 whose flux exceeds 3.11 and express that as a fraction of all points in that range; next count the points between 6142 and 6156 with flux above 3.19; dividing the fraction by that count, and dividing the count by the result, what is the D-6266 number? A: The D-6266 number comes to 20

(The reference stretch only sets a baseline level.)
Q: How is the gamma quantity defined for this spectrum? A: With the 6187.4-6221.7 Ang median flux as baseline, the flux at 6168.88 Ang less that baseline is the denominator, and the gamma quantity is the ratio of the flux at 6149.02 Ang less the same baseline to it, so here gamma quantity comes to -29.2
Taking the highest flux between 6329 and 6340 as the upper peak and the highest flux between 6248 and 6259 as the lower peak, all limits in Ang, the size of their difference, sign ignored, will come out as 0.77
